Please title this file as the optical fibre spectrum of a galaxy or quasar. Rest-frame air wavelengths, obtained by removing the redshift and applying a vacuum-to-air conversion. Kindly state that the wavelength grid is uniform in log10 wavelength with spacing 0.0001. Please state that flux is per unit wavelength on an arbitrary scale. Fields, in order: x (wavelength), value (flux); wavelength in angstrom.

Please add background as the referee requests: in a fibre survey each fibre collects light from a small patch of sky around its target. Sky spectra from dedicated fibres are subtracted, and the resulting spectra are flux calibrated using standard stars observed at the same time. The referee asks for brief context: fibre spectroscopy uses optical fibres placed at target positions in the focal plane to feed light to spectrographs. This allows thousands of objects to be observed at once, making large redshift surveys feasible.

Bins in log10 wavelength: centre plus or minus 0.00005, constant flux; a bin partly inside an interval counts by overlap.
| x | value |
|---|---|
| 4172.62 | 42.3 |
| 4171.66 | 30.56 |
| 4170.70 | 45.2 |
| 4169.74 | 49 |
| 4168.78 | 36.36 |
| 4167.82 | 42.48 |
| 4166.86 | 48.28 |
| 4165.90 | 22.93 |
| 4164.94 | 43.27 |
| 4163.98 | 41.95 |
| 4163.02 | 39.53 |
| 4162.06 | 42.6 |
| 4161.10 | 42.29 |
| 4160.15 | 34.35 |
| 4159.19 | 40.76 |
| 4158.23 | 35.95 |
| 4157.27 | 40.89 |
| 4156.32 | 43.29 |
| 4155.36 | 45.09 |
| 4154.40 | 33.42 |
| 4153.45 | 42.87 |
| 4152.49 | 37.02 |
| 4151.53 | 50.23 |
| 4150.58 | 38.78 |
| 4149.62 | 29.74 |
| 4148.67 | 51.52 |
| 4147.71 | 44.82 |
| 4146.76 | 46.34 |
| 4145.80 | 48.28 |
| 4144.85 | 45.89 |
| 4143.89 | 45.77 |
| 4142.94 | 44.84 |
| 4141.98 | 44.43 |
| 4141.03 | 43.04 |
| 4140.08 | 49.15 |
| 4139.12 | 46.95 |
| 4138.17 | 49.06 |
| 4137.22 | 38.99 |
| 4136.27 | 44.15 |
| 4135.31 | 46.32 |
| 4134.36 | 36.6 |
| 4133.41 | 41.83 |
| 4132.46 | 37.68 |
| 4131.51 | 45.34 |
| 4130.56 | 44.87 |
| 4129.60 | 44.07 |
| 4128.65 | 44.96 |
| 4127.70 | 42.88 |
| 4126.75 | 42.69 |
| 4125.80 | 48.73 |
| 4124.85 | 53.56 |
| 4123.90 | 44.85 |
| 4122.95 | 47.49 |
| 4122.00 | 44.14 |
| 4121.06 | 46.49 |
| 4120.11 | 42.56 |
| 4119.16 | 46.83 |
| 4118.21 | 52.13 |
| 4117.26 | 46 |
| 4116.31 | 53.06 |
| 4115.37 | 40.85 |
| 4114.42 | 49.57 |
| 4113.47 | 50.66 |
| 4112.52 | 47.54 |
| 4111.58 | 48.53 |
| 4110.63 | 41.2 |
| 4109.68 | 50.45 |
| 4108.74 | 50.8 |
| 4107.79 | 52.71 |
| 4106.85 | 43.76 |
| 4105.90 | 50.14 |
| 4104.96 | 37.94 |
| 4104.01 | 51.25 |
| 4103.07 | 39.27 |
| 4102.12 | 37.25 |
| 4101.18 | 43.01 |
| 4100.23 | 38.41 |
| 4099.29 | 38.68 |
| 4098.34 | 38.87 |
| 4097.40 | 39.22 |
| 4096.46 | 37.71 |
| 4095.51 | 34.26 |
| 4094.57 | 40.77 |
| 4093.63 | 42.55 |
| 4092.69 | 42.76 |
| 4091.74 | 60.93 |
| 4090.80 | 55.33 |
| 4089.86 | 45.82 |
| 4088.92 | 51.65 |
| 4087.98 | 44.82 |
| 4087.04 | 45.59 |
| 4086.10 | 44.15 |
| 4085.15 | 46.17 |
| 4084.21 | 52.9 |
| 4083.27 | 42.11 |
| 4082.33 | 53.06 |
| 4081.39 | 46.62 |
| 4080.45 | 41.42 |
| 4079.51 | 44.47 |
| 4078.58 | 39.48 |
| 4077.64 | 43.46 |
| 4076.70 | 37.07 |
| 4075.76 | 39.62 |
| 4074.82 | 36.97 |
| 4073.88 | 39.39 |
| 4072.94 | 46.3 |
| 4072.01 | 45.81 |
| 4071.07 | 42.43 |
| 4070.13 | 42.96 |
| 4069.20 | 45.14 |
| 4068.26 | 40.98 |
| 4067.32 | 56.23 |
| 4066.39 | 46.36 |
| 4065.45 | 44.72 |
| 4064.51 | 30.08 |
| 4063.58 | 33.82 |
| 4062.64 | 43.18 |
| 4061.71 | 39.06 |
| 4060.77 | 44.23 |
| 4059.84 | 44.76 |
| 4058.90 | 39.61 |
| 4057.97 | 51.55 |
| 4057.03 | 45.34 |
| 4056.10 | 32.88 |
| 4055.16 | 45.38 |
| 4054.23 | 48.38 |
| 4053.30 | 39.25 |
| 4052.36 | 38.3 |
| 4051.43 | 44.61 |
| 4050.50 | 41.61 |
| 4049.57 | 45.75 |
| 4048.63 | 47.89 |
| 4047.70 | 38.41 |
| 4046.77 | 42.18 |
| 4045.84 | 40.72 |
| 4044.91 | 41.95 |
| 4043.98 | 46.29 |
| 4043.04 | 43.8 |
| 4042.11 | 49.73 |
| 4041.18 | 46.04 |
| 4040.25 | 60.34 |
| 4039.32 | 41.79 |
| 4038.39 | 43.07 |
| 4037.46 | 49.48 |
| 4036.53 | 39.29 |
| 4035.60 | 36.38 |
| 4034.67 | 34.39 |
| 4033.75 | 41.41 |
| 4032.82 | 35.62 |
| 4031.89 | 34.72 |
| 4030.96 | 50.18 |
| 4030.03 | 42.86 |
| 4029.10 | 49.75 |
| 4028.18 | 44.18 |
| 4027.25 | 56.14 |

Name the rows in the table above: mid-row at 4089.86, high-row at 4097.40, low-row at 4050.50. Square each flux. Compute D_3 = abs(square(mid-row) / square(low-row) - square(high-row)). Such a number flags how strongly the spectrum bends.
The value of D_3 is 1537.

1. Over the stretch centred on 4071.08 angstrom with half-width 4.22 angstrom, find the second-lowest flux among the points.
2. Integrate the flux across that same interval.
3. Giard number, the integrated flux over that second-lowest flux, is 9.43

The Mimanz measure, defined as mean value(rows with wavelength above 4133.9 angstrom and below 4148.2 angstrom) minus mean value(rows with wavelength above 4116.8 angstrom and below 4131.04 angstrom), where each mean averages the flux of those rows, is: -1.2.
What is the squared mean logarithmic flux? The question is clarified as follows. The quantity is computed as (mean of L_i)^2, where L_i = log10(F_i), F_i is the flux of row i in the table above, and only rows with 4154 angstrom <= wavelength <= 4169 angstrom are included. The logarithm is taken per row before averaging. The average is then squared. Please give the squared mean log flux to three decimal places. 2.535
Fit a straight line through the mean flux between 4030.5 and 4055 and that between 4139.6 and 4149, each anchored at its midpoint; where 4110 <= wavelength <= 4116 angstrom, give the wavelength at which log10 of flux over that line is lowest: 4115.37 angstrom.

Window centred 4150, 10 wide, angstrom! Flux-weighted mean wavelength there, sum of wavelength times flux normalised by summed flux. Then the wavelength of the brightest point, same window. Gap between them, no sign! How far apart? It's 1.2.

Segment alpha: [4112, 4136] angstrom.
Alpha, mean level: 45.7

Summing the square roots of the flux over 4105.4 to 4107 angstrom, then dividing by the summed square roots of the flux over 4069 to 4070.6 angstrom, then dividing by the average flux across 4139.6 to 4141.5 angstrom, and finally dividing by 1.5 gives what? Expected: 0.0149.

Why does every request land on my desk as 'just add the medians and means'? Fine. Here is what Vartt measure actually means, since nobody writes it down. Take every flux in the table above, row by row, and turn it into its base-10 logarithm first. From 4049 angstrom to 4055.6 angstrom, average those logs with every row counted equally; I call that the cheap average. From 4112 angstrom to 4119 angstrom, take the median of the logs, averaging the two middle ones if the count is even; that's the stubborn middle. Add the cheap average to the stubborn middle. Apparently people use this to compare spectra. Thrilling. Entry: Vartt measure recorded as 3.33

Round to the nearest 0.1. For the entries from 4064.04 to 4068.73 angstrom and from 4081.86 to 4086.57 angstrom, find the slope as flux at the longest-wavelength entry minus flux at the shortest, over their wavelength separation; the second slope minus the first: -5.3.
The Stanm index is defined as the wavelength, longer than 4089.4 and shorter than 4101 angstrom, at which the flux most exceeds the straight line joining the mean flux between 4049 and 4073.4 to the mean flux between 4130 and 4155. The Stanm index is 4091.74 angstrom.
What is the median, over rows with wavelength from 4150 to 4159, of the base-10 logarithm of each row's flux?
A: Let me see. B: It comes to 1.61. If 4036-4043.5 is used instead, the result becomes 1.65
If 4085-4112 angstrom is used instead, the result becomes 1.64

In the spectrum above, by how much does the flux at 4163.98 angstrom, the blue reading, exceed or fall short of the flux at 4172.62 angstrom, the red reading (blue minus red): 0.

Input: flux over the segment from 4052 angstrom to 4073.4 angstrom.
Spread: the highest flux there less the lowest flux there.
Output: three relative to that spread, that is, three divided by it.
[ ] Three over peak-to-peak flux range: 0.1147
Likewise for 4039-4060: 0.1092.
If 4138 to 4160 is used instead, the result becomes 0.1377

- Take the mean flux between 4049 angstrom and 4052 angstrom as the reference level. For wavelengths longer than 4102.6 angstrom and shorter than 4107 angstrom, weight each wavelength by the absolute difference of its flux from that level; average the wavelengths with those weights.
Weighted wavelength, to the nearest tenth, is 4104.6 angstrom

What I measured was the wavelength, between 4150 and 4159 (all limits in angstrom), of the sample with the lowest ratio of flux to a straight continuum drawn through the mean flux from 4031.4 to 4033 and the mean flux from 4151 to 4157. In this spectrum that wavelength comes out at 4154.40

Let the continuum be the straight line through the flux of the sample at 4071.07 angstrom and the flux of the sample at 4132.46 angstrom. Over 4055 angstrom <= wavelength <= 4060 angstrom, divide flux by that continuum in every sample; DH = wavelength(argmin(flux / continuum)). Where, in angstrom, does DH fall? 4056.10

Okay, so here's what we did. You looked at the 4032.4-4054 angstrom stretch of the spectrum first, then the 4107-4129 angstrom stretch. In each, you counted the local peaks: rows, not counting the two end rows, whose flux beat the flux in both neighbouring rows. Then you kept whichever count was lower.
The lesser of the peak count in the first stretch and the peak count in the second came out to 7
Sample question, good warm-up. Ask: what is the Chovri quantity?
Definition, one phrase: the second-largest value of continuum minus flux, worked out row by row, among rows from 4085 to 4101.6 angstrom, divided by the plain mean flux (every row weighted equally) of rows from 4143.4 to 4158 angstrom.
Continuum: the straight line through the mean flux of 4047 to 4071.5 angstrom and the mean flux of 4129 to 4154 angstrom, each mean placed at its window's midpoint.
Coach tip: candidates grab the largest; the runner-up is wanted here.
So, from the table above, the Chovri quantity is 0.13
